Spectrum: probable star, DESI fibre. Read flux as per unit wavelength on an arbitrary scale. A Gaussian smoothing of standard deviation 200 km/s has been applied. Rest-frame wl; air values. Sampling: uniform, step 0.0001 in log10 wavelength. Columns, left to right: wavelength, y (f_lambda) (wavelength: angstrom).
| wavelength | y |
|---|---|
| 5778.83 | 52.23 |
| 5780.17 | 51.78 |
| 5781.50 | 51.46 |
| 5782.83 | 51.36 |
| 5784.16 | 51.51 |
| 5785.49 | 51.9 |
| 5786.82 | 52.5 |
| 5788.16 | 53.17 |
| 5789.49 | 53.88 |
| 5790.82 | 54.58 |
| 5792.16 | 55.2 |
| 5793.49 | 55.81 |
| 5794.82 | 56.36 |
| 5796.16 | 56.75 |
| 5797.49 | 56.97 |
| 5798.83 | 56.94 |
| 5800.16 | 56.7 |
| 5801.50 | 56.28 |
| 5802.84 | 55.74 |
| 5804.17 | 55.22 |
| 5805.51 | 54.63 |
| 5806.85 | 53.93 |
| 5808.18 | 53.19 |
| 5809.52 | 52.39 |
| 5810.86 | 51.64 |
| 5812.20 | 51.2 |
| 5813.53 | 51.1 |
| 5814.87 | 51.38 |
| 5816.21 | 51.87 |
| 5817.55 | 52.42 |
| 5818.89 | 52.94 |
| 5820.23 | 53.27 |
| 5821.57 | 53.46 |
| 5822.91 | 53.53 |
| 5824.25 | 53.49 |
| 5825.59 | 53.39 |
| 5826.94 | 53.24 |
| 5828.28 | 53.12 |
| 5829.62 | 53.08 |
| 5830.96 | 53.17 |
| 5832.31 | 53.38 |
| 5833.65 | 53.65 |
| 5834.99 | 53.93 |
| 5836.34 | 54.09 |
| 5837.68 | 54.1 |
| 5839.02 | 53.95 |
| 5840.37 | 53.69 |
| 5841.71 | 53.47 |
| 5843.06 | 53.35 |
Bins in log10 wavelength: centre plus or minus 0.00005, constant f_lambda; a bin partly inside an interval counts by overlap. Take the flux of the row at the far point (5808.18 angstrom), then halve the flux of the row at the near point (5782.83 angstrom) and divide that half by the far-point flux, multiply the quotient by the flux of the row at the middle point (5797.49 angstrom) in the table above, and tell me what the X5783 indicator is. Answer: 27.50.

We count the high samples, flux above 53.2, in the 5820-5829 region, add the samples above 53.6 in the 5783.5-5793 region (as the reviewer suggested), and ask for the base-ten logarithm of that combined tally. 1.0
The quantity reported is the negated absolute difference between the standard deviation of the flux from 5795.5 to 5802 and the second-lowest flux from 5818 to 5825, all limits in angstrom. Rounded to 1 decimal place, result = -53.0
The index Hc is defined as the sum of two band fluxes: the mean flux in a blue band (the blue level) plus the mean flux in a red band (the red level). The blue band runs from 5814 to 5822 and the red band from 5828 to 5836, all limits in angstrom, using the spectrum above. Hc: 106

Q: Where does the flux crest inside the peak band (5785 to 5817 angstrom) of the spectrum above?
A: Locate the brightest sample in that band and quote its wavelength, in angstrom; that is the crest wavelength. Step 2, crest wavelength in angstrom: 5797.49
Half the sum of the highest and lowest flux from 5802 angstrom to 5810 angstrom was 54.1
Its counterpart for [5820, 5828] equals 53.4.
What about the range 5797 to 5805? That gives 56.1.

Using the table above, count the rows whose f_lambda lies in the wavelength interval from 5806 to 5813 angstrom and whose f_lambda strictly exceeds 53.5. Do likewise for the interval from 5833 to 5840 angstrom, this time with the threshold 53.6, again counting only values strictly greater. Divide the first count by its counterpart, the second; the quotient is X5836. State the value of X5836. 0.20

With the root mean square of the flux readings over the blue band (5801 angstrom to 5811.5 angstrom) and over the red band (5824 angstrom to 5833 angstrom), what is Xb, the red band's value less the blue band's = -1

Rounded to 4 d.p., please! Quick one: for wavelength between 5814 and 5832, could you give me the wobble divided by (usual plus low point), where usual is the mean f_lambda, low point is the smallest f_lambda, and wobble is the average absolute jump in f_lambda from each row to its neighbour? 0.0021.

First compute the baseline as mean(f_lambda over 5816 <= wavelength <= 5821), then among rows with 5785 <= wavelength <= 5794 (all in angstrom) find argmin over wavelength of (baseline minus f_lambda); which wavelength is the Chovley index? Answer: 5793.49 angstrom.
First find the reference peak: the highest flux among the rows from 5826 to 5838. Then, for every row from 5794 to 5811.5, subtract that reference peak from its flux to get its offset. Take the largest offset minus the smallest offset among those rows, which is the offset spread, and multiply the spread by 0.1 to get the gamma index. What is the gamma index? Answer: 0.5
